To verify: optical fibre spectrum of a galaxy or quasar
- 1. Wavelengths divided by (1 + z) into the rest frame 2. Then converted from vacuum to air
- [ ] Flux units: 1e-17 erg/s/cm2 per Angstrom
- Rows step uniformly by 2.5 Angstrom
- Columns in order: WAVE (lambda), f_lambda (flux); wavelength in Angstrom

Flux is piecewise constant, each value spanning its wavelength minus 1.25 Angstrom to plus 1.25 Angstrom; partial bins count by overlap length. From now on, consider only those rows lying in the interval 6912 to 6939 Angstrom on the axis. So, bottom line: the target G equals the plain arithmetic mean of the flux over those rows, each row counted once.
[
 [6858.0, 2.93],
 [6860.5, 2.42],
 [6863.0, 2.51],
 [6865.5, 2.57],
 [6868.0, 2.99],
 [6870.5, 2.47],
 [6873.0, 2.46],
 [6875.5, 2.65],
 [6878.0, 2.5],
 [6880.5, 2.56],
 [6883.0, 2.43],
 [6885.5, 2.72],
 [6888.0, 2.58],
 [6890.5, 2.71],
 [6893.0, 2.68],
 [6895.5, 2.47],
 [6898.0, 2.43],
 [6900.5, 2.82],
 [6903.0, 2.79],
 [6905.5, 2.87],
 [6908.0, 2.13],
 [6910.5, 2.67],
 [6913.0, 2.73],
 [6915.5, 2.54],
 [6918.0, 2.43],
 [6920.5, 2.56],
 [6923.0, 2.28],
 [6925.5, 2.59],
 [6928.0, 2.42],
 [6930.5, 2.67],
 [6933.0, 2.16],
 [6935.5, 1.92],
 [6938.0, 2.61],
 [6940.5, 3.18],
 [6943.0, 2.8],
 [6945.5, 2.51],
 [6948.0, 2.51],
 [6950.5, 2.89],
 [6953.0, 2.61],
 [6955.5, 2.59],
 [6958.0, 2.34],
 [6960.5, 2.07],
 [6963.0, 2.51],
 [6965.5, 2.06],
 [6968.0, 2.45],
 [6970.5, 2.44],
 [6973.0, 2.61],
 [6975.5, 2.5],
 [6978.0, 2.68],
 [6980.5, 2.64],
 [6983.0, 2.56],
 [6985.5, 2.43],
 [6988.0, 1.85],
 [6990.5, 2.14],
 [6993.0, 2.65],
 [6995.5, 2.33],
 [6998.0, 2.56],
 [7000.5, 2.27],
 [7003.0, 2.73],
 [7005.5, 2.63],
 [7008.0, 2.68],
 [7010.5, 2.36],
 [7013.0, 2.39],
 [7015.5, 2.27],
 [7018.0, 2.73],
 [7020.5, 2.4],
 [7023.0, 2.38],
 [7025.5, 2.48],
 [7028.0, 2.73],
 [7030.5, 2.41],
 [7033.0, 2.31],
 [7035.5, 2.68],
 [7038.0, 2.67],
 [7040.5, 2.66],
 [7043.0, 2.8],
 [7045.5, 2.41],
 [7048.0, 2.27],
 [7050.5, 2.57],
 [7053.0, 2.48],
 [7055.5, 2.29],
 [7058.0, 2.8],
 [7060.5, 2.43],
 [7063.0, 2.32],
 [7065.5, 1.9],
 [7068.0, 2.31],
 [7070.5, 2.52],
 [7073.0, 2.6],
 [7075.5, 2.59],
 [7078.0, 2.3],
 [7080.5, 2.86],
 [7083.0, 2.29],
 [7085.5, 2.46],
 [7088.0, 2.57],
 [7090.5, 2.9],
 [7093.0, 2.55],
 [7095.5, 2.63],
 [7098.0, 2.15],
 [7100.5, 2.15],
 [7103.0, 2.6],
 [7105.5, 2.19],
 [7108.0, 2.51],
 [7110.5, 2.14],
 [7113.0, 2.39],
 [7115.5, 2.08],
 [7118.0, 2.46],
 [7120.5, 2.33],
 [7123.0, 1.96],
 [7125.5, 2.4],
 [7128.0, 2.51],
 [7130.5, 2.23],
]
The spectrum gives 2.446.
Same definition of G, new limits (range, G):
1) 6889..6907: 2.681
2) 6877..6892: 2.583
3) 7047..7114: 2.436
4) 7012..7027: 2.442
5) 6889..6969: 2.531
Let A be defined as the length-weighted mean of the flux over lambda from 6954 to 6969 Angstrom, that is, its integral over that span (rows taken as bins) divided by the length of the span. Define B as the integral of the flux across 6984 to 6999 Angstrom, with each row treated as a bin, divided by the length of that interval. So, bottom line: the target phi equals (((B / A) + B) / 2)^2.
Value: 2.8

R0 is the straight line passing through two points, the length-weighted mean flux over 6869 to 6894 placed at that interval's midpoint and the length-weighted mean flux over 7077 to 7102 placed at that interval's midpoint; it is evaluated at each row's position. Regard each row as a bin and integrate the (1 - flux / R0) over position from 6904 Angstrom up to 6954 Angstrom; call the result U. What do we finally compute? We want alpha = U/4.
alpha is 0.0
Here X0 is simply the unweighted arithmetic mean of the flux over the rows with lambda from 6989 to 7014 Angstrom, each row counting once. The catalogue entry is 2.47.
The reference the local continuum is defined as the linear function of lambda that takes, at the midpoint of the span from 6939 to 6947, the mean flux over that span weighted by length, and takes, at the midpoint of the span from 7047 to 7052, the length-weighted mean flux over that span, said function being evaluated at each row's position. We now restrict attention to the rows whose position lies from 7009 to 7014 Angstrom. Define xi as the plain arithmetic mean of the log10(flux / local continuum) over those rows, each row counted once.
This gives -0.03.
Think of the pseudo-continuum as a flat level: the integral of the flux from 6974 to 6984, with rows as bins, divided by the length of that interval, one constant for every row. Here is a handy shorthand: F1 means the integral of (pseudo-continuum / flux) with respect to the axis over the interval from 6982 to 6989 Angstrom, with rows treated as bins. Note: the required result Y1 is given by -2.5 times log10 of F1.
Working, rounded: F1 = 8.1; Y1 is -2.3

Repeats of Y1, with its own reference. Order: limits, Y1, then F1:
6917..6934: -3.1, 18.1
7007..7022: -3.0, 15.9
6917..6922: -1.8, 5.2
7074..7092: -3.2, 18.3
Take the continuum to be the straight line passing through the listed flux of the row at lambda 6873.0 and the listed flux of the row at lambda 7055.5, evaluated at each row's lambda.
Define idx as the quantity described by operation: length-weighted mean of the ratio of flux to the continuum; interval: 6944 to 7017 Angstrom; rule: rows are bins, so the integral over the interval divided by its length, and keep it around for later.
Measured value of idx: 1.04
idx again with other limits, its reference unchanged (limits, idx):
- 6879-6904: 1.07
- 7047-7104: 1.08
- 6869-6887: 1.04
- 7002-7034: 1.08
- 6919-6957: 1.06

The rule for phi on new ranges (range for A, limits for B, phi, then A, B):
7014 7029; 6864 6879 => 3.3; 2.49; 2.61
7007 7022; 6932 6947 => 3.2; 2.47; 2.54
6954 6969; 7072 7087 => 3.2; 2.34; 2.52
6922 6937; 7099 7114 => 2.8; 2.35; 2.33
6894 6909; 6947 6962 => 3.0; 2.59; 2.50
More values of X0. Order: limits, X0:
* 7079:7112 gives 2.46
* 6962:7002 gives 2.42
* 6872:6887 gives 2.55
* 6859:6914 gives 2.60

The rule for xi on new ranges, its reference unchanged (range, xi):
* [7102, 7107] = 0.03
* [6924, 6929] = -0.06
